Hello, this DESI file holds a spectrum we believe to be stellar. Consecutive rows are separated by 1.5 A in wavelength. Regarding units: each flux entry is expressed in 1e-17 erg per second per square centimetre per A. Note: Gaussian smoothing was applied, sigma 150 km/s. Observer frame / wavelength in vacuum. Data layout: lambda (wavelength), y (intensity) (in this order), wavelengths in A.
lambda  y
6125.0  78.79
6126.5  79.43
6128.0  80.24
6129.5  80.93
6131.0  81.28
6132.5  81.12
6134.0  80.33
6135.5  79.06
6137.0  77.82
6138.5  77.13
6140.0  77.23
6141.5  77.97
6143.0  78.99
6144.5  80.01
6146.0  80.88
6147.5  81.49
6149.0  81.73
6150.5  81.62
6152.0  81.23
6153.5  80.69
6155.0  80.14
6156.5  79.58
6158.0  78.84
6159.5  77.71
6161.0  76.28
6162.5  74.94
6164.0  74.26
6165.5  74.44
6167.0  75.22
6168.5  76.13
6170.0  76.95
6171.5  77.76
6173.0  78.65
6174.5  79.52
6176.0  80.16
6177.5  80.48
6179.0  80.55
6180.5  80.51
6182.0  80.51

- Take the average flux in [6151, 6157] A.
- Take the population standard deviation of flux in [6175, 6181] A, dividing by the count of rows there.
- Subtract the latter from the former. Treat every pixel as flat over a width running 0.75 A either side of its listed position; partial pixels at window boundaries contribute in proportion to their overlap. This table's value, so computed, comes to 80.3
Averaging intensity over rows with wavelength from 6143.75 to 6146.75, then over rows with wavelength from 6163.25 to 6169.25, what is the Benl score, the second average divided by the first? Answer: 0.93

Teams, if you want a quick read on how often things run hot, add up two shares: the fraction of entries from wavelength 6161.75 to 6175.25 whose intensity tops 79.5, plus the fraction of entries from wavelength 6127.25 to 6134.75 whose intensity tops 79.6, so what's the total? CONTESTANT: 1.1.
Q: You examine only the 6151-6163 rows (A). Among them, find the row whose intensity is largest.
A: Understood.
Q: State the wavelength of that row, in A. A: 6152.0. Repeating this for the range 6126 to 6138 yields 6131.0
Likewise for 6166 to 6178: 6177.5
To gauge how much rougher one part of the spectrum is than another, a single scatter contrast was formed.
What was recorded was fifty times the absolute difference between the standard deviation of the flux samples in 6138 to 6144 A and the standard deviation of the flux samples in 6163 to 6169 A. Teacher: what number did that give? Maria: 0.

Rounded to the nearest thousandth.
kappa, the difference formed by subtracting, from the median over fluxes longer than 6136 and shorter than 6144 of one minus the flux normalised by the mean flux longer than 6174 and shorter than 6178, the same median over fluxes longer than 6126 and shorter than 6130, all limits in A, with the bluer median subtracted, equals 0.030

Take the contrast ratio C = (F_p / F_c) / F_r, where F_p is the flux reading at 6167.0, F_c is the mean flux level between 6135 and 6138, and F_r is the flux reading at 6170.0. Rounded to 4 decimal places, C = 0.0125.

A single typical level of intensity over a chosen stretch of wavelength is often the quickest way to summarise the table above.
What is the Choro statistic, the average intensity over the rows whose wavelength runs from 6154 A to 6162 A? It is 78.5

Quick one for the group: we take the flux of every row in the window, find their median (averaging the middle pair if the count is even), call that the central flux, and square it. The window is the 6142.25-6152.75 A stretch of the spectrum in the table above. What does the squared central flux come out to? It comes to 6598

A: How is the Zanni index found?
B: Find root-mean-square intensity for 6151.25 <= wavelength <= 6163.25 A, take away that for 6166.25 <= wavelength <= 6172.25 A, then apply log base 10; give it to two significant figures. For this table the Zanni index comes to 0.34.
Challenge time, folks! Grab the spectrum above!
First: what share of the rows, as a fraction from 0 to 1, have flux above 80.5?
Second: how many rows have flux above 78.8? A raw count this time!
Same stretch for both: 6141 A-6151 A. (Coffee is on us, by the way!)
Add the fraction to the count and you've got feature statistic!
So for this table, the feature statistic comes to 6.6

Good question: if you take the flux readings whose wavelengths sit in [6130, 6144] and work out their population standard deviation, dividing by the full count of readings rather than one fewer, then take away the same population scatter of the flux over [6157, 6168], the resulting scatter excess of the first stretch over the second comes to -0.1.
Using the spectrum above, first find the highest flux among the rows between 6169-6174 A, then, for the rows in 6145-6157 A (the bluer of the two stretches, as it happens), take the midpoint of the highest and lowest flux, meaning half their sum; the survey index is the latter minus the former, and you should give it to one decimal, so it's 2.0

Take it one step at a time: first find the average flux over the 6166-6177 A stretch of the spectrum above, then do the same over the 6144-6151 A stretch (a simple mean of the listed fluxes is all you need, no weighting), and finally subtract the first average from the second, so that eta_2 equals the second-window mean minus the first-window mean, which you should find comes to 3.4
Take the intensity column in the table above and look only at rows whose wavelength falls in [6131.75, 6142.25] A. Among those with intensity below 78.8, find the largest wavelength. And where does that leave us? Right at 6141.5 A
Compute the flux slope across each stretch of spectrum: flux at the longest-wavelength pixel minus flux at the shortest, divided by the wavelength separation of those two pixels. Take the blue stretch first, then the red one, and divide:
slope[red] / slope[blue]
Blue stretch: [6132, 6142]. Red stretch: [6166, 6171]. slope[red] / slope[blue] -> -1.6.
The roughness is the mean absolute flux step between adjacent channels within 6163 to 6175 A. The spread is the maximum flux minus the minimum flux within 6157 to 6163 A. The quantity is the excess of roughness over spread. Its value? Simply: -3.1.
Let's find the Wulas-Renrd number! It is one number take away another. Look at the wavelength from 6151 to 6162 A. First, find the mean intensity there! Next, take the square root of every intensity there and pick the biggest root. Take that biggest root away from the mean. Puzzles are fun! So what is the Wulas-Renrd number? 70.2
